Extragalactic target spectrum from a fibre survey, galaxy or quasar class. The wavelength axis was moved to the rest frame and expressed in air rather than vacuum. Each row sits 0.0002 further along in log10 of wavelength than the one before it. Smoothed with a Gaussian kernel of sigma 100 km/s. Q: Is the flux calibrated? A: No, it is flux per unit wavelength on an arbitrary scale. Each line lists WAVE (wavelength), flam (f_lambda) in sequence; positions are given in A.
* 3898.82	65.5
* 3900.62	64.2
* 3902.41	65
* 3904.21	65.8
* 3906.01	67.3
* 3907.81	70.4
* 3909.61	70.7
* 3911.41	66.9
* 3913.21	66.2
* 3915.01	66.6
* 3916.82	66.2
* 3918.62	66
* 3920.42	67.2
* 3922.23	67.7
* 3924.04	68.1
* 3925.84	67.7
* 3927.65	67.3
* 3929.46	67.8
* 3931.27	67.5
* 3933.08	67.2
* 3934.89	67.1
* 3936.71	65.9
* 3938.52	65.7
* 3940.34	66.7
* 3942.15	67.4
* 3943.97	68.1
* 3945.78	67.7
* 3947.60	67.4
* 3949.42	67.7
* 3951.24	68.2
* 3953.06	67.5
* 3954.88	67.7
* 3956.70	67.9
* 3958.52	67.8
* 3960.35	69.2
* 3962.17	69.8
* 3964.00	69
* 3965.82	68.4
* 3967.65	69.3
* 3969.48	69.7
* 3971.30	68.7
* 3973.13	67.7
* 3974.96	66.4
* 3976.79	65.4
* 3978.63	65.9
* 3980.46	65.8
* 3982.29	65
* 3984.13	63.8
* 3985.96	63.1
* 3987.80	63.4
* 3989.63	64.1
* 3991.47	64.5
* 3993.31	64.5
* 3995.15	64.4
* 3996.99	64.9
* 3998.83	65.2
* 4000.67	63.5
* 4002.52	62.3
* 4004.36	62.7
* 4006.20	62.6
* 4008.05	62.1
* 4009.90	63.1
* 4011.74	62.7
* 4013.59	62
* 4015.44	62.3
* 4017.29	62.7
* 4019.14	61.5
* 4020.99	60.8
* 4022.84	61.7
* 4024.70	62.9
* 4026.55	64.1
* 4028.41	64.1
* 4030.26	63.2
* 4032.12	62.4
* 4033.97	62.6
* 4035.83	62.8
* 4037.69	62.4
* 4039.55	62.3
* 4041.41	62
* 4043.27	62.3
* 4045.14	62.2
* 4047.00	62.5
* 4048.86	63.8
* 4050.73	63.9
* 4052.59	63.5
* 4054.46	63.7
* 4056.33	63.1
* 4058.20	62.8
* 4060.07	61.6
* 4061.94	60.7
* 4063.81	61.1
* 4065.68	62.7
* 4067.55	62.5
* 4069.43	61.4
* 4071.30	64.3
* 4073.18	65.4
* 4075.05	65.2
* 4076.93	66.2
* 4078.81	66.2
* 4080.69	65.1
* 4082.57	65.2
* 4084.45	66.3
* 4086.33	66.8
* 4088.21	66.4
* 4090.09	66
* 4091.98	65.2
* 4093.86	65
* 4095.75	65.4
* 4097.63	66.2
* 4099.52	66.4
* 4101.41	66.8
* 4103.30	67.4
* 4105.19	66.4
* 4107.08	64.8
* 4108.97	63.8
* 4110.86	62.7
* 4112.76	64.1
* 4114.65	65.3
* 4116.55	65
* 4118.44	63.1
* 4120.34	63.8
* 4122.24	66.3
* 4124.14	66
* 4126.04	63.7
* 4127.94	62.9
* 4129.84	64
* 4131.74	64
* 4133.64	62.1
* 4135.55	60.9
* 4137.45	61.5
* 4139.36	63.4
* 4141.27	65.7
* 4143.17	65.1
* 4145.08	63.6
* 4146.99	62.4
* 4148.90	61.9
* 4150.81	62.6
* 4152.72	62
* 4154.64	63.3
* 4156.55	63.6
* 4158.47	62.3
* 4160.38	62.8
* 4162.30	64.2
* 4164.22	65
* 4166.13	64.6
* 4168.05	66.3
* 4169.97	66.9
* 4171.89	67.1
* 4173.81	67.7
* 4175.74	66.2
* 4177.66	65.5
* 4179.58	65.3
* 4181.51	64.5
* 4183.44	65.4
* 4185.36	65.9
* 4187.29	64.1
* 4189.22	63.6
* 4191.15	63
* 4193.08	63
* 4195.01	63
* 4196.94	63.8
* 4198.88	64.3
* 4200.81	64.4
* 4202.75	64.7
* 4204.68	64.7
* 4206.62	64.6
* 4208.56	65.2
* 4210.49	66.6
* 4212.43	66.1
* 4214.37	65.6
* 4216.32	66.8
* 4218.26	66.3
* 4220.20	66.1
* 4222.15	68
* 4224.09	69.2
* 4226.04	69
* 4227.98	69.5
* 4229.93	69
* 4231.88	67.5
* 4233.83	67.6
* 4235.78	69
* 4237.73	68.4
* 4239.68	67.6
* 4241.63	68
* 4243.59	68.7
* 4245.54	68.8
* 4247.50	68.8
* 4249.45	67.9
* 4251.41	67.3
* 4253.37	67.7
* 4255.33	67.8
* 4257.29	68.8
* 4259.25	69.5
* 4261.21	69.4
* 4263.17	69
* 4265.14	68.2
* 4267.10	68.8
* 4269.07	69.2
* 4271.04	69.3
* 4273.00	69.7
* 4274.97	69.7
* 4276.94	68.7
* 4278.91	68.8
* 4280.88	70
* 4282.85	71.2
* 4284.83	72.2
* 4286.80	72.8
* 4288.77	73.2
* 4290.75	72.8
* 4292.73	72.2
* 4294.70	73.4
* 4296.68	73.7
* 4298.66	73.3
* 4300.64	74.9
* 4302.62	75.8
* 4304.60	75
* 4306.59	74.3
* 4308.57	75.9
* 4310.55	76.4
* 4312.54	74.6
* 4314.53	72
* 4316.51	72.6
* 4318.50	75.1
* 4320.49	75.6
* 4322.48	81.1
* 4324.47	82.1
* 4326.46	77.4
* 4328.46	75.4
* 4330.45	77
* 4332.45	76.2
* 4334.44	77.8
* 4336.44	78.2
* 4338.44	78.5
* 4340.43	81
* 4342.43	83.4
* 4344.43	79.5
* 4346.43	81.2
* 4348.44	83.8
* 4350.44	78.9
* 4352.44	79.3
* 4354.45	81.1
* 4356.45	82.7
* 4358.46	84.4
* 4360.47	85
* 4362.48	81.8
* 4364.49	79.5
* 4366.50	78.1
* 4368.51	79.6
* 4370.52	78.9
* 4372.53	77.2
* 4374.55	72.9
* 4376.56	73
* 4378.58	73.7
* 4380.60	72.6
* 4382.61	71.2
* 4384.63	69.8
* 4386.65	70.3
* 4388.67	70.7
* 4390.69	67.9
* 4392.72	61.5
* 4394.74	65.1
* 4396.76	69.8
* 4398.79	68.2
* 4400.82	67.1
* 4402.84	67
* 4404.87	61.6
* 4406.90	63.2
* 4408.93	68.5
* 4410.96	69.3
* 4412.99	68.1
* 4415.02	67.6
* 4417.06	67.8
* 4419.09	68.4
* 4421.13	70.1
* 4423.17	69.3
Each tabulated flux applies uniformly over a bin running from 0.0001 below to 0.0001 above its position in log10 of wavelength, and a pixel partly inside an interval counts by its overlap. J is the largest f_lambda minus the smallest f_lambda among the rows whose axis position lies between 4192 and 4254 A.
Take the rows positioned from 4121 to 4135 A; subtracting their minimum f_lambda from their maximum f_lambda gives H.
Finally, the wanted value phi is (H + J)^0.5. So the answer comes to 3.3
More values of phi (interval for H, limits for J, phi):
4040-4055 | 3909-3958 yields 2.6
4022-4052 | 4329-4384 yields 4.0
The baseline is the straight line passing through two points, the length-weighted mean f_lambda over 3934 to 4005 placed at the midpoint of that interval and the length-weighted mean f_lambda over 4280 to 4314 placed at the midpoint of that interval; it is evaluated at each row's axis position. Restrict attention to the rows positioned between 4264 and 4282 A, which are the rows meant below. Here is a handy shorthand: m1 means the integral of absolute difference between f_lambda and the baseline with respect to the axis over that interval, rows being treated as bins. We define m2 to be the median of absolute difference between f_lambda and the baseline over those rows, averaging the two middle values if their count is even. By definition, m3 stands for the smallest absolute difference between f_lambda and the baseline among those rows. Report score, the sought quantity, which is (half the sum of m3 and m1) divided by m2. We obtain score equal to 9.7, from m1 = 70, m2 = 3.8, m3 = 3.3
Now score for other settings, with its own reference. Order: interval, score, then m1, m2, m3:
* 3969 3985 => 10.1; 24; 1.2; 0.1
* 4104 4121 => 8.3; 88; 5.5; 3.0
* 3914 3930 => 7.9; 29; 1.9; 0.7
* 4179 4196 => 8.8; 119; 7.1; 5.3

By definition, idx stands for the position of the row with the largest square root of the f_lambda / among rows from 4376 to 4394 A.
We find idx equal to 4378.58 A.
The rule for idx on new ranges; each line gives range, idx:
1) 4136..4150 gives 4141.27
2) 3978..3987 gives 3978.63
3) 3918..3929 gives 3924.04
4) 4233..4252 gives 4235.78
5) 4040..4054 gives 4050.73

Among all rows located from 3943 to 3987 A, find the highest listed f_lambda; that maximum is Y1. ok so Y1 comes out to 69.8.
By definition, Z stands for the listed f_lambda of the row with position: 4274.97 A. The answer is 69.7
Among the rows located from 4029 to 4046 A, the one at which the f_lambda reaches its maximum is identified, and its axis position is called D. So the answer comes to 4030.26 A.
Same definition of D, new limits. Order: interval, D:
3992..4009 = 3998.83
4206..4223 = 4222.15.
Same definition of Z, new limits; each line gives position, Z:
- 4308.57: 75.9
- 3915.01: 66.6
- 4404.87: 61.6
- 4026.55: 64.1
